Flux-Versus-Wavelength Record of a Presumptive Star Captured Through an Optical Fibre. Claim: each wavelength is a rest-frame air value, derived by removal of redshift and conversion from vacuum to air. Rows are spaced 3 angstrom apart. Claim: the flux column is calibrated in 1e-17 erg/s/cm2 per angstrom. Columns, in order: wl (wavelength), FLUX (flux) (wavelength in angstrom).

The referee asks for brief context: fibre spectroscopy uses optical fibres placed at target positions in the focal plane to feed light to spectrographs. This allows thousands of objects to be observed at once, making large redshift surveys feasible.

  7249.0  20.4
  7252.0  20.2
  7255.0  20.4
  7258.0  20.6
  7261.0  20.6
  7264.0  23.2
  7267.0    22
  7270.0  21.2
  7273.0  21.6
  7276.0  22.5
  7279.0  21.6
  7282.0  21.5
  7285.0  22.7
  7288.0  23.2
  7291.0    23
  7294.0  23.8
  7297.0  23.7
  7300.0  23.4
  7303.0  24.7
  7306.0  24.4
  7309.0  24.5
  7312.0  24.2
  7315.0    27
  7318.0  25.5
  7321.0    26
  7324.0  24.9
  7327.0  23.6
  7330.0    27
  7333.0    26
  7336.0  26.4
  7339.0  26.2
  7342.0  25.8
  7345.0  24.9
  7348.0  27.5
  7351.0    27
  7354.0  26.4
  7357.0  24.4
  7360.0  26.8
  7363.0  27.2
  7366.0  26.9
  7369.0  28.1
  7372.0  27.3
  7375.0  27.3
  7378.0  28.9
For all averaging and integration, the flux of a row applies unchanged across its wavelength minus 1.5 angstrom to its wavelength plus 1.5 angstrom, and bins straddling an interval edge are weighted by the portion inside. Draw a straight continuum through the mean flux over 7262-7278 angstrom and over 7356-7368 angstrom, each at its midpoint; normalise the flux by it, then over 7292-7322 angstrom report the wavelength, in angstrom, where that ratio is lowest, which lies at 7300.0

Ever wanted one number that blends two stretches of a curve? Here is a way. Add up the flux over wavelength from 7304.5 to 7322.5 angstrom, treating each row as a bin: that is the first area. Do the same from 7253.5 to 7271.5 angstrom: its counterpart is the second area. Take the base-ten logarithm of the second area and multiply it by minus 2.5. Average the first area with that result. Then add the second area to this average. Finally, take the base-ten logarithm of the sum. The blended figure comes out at 2.784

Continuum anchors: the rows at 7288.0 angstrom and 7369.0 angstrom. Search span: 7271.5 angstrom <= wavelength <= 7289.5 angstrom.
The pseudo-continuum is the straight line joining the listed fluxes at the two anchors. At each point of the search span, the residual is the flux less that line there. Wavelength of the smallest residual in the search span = 7282.0 angstrom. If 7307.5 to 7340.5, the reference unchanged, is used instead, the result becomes 7327.0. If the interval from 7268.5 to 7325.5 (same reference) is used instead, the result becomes 7282.0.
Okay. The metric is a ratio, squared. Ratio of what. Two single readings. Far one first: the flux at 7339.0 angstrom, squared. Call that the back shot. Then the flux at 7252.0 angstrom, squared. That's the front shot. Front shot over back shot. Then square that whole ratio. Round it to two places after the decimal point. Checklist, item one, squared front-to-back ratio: 0.35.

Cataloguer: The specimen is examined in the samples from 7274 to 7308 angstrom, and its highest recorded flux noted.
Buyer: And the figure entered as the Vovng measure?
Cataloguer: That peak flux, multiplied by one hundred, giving 2470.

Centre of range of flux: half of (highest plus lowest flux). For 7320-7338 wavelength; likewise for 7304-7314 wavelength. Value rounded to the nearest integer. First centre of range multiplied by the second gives 616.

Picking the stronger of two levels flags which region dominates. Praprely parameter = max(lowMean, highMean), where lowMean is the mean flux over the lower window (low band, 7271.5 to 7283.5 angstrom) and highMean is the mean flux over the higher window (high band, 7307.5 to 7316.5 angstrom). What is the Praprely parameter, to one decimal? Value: 25.2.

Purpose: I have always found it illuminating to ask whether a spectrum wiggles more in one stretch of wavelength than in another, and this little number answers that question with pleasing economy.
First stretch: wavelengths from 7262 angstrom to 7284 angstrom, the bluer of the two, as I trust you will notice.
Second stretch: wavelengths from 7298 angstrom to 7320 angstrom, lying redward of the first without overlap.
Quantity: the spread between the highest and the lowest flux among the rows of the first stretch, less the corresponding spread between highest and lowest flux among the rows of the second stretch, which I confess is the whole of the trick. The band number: -1.6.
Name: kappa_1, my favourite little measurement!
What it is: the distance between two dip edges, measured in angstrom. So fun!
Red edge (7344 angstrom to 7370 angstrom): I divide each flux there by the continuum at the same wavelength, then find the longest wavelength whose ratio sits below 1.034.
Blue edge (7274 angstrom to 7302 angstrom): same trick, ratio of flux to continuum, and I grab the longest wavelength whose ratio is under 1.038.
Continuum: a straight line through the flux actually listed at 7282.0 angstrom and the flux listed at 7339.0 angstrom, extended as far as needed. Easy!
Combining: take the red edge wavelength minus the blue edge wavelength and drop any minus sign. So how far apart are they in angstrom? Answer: 69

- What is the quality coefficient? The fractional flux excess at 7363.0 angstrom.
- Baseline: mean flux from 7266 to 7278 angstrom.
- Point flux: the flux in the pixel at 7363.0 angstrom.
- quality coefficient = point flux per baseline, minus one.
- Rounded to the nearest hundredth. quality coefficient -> 0.25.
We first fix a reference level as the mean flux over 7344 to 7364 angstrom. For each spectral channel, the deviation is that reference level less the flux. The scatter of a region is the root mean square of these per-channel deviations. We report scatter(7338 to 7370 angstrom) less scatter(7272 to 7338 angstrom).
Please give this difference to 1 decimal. -1.7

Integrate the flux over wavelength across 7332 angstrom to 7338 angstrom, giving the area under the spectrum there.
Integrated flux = 157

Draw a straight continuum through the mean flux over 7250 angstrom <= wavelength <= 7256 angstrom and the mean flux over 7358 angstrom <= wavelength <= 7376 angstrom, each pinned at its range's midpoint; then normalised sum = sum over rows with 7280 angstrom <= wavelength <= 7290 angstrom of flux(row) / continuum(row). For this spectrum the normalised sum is 3.0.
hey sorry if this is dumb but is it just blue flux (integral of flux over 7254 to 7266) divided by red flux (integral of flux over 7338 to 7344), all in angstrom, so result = 1.6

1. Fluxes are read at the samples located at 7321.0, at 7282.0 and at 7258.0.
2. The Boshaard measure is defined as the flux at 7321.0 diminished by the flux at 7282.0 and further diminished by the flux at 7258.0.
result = -16.1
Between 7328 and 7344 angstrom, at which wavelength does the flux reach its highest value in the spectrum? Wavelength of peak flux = 7330.0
